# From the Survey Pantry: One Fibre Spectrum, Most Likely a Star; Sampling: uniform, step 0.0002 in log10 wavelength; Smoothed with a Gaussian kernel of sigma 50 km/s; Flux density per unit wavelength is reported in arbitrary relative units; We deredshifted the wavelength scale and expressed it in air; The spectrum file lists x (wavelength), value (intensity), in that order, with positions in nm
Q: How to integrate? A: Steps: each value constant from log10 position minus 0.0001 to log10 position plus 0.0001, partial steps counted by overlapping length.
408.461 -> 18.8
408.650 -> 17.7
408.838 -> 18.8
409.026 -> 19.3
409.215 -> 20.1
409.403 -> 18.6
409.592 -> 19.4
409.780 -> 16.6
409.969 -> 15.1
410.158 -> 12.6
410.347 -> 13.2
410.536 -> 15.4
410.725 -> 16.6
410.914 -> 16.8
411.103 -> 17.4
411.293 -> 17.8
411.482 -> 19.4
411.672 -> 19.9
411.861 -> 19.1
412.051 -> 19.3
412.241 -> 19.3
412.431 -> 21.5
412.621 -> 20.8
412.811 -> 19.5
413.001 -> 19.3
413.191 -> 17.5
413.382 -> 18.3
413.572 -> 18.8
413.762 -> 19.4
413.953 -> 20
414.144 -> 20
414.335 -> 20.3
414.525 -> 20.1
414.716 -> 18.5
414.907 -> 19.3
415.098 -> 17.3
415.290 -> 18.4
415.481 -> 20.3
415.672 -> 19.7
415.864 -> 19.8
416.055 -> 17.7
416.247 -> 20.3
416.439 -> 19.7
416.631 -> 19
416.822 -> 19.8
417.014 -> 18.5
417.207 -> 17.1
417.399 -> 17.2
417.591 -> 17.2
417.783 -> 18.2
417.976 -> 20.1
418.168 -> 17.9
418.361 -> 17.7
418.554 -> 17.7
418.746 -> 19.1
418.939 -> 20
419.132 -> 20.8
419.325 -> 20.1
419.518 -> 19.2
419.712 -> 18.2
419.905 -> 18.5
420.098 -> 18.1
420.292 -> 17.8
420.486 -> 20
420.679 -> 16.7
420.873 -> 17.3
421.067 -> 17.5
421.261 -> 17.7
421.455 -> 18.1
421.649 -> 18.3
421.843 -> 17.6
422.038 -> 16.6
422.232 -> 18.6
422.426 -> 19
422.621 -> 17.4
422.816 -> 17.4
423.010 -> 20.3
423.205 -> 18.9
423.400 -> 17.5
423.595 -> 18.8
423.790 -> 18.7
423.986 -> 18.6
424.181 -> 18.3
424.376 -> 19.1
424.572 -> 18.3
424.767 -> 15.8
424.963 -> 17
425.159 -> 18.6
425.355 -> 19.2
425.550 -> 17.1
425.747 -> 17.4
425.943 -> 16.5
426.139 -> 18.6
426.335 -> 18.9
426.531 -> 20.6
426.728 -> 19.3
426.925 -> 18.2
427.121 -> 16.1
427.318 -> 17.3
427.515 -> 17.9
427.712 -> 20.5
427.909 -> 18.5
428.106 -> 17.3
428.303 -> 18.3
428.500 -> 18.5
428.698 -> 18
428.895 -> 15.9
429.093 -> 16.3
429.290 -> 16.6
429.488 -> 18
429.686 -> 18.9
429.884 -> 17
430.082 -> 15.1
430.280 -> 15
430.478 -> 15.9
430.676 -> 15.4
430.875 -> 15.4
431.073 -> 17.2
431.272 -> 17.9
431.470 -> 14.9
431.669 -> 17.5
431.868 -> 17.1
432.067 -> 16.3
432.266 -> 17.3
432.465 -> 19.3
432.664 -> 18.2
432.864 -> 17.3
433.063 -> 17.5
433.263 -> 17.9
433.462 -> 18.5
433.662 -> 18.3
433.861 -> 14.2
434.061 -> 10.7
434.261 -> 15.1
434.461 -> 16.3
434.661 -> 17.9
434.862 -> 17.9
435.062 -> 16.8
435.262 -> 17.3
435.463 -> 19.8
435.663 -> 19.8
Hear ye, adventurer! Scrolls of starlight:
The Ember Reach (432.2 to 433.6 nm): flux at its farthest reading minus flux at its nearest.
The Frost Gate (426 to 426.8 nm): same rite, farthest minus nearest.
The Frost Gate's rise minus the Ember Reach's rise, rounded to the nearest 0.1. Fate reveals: -0.5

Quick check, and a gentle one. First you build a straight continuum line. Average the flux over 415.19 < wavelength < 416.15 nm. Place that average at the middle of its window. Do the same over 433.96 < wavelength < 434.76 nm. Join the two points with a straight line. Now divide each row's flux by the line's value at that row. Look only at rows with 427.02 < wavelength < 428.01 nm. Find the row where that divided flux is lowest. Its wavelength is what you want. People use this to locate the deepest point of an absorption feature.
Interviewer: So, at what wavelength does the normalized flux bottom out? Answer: 427.121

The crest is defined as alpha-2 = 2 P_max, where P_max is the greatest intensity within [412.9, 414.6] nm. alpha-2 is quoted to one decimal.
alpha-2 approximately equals 40.6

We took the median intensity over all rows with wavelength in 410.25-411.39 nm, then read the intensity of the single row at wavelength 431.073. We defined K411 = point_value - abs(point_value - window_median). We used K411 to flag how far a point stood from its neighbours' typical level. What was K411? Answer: 16.7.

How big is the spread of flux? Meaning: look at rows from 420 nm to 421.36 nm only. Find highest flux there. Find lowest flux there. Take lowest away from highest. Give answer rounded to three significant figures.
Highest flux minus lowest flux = 3.30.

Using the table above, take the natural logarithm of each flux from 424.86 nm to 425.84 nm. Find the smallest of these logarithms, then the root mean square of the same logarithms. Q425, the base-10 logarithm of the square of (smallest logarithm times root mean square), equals 1.82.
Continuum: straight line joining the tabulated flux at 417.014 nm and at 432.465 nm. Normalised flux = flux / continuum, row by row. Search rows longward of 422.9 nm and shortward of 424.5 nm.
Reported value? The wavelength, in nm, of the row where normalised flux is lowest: 423.400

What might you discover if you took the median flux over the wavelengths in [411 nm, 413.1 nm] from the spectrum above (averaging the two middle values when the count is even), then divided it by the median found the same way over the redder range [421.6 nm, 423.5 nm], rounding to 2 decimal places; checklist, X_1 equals 1.08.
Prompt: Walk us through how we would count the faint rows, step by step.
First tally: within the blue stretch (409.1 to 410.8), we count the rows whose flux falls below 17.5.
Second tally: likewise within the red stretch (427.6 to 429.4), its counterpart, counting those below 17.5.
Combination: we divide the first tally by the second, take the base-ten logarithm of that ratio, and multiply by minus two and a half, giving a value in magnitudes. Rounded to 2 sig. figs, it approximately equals -0.44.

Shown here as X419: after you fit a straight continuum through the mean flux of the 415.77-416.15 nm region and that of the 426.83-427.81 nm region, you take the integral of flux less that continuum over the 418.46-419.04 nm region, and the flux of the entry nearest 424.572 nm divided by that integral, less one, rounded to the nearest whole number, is 85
